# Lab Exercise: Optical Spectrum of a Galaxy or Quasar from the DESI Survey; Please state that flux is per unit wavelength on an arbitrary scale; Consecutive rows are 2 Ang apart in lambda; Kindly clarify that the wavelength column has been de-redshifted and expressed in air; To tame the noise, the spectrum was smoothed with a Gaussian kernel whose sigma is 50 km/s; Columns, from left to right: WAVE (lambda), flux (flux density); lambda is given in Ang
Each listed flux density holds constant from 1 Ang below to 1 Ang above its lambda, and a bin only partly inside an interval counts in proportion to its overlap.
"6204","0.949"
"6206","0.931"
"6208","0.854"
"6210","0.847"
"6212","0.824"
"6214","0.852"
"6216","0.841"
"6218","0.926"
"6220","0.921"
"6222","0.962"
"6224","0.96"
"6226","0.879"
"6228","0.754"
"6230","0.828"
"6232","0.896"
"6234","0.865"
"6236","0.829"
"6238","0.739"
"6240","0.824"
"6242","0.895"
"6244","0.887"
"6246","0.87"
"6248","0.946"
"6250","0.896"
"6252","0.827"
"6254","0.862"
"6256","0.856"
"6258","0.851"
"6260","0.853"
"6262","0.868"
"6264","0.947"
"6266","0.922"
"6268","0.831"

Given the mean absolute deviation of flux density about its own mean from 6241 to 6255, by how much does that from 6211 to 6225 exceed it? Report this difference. 0.025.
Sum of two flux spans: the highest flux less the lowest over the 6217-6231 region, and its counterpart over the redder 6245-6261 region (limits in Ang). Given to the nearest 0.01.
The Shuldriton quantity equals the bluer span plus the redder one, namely 0.33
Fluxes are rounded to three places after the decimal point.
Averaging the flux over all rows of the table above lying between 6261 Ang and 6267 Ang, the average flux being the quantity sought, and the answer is 0.912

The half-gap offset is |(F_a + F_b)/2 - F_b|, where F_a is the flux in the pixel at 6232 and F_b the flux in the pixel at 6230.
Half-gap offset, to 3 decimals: 0.034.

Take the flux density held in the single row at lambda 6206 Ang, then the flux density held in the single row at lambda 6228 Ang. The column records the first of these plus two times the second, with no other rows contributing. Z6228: 2.44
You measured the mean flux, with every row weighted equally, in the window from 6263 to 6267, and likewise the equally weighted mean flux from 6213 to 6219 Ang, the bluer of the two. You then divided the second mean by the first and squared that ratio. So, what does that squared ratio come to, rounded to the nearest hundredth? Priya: 0.87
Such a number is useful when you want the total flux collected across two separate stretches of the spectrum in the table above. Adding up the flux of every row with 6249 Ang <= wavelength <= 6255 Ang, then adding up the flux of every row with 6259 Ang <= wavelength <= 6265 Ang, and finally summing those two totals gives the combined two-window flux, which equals 5.25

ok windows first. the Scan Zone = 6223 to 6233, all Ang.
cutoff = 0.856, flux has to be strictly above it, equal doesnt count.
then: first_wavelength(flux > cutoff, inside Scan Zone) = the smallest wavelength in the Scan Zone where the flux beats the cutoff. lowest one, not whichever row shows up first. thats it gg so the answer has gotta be 6224 Ang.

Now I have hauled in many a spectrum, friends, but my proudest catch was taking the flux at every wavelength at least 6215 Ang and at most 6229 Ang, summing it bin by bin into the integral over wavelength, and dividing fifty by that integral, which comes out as 4.0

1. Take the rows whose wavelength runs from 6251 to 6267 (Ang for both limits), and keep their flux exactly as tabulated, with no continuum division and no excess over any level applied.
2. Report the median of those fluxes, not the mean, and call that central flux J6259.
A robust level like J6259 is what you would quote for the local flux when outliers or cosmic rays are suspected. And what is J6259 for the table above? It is 0.859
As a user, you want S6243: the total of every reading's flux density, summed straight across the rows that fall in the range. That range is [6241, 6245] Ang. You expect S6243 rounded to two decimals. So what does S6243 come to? 1.78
